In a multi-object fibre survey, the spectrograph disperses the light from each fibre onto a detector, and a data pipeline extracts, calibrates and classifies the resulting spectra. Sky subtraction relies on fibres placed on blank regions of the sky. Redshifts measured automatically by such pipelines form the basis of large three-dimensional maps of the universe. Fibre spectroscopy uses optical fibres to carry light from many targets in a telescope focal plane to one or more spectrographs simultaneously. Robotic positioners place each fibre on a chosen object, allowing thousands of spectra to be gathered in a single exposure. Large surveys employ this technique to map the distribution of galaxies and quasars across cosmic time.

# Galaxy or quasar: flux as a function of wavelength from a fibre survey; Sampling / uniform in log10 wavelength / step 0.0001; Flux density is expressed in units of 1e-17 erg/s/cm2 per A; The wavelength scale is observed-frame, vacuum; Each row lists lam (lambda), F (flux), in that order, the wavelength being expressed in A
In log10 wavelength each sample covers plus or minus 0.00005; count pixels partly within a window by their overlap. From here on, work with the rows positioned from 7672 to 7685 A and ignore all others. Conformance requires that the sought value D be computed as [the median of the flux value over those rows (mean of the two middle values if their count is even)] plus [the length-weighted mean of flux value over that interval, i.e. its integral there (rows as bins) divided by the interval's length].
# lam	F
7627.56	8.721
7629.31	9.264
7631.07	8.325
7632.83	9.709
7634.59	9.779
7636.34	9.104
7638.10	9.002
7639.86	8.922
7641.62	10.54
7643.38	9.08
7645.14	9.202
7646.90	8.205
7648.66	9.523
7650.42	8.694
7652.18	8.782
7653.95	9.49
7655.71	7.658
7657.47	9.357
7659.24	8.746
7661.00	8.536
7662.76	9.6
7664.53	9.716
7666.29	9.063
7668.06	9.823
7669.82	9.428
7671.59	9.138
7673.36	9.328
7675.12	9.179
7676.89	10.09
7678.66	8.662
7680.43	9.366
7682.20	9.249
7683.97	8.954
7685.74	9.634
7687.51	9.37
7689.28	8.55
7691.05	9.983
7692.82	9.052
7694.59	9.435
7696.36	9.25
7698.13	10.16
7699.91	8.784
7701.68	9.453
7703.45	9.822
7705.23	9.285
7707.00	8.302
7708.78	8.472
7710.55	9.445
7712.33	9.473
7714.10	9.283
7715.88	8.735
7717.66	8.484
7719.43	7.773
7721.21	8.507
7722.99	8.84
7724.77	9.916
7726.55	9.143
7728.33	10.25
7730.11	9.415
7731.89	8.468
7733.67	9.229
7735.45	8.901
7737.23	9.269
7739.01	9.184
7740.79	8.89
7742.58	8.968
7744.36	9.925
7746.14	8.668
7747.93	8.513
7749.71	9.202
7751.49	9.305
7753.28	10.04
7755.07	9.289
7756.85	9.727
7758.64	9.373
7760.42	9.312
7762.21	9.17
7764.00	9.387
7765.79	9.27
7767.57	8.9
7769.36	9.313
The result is 18.5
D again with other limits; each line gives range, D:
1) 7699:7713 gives 18.5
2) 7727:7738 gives 18.5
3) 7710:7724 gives 17.6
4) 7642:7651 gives 18.1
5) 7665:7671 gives 18.9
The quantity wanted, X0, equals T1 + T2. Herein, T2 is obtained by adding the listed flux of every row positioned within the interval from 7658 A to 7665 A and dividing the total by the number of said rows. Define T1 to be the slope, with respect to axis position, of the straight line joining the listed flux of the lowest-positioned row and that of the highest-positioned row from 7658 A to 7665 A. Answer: 9.33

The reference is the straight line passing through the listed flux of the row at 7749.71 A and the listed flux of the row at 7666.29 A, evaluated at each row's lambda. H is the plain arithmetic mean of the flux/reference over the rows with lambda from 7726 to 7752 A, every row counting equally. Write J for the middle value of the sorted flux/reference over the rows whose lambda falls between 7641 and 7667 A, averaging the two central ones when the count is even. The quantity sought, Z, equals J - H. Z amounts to 0.009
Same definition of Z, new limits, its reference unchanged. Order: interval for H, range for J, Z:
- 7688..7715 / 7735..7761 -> -0.006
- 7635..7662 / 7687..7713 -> 0.035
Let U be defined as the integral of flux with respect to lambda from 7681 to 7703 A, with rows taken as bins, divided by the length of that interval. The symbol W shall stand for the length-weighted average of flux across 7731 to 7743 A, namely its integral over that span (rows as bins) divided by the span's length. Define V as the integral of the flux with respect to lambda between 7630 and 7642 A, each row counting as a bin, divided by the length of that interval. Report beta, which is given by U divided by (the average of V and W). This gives 1.02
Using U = 9.34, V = 9.29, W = 8.99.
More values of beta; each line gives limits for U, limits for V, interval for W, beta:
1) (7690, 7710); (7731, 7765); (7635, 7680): 1.01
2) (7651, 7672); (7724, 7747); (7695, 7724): 1.00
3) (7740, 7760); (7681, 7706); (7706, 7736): 1.01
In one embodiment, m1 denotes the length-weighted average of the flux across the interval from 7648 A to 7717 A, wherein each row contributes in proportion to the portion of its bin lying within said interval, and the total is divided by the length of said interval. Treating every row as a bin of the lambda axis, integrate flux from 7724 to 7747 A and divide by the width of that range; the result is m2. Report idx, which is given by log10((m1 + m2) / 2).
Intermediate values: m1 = 9.20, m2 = 9.25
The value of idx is 0.965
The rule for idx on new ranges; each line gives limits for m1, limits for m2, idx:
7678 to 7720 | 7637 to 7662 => 0.957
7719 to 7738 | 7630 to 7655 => 0.960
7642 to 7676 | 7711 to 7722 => 0.950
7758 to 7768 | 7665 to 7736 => 0.965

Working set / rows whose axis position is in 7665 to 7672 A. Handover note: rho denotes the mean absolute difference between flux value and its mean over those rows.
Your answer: 0.26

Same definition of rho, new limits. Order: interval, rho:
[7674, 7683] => 0.34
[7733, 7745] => 0.24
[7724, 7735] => 0.46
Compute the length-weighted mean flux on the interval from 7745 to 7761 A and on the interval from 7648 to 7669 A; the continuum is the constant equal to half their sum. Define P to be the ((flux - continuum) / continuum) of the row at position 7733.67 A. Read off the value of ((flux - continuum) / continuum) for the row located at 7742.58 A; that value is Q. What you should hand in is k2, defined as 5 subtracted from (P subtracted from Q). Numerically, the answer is -5.03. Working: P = 0.01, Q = -0.02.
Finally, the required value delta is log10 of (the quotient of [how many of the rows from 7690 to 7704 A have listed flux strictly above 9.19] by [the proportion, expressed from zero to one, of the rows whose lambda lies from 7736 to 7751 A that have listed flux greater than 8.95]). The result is 0.98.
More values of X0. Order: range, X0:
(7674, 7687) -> 9.35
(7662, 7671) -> 9.50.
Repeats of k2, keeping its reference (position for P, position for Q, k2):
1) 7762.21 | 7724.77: -4.92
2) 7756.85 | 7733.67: -5.05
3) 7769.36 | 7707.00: -5.11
